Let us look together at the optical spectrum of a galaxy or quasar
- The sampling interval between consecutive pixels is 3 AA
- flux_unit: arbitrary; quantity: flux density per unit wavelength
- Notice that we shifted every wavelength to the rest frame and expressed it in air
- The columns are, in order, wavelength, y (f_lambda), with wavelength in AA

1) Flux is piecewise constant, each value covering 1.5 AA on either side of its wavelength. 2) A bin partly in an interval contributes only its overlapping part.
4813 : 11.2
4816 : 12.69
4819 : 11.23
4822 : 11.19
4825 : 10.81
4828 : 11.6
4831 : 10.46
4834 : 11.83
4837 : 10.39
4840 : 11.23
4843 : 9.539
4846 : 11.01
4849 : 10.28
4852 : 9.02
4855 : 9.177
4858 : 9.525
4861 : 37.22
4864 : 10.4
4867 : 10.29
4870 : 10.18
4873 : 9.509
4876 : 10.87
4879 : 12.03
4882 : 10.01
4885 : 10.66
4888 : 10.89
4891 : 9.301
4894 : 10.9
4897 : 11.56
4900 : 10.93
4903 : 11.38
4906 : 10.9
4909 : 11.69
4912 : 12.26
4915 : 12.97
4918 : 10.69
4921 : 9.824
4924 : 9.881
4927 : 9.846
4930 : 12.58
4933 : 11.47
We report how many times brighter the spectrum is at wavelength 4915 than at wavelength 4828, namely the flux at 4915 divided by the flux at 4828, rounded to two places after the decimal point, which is 1.12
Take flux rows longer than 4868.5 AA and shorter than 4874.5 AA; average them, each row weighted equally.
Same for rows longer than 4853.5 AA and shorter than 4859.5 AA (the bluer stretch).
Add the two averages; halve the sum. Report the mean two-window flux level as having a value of 9.6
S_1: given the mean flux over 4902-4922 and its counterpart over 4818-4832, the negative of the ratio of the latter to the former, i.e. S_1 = -0.97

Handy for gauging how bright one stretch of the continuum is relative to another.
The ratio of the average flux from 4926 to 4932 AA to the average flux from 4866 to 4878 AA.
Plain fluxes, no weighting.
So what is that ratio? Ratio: 1.10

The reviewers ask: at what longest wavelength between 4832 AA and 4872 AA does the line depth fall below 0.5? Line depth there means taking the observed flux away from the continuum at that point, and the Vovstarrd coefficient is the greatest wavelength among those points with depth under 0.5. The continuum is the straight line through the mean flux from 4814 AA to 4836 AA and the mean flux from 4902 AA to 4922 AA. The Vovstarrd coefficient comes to 4861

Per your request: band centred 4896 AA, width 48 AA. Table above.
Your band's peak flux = 12.97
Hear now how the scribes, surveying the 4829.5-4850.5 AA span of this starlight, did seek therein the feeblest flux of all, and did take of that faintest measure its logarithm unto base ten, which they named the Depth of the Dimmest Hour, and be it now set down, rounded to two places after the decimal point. 0.98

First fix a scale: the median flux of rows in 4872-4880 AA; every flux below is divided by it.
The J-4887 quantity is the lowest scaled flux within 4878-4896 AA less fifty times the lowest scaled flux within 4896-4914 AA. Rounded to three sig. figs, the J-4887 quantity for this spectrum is -49.3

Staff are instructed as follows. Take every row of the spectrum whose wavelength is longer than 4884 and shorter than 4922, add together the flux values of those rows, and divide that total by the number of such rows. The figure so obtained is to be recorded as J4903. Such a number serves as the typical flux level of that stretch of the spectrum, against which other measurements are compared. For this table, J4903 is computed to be 11.1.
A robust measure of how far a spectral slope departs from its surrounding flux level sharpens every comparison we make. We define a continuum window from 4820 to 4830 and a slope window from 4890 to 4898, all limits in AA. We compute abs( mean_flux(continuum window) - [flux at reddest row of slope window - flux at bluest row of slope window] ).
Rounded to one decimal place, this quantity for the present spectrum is 8.9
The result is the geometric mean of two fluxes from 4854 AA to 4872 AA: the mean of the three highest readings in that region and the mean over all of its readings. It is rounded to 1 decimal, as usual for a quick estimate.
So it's 16.7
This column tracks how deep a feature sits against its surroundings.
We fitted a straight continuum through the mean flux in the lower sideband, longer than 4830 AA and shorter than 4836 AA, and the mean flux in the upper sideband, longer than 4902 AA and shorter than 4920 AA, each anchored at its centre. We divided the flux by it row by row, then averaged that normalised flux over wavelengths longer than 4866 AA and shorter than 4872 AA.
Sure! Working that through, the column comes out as 0.90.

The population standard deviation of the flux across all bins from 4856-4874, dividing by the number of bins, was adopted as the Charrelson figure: 10.2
